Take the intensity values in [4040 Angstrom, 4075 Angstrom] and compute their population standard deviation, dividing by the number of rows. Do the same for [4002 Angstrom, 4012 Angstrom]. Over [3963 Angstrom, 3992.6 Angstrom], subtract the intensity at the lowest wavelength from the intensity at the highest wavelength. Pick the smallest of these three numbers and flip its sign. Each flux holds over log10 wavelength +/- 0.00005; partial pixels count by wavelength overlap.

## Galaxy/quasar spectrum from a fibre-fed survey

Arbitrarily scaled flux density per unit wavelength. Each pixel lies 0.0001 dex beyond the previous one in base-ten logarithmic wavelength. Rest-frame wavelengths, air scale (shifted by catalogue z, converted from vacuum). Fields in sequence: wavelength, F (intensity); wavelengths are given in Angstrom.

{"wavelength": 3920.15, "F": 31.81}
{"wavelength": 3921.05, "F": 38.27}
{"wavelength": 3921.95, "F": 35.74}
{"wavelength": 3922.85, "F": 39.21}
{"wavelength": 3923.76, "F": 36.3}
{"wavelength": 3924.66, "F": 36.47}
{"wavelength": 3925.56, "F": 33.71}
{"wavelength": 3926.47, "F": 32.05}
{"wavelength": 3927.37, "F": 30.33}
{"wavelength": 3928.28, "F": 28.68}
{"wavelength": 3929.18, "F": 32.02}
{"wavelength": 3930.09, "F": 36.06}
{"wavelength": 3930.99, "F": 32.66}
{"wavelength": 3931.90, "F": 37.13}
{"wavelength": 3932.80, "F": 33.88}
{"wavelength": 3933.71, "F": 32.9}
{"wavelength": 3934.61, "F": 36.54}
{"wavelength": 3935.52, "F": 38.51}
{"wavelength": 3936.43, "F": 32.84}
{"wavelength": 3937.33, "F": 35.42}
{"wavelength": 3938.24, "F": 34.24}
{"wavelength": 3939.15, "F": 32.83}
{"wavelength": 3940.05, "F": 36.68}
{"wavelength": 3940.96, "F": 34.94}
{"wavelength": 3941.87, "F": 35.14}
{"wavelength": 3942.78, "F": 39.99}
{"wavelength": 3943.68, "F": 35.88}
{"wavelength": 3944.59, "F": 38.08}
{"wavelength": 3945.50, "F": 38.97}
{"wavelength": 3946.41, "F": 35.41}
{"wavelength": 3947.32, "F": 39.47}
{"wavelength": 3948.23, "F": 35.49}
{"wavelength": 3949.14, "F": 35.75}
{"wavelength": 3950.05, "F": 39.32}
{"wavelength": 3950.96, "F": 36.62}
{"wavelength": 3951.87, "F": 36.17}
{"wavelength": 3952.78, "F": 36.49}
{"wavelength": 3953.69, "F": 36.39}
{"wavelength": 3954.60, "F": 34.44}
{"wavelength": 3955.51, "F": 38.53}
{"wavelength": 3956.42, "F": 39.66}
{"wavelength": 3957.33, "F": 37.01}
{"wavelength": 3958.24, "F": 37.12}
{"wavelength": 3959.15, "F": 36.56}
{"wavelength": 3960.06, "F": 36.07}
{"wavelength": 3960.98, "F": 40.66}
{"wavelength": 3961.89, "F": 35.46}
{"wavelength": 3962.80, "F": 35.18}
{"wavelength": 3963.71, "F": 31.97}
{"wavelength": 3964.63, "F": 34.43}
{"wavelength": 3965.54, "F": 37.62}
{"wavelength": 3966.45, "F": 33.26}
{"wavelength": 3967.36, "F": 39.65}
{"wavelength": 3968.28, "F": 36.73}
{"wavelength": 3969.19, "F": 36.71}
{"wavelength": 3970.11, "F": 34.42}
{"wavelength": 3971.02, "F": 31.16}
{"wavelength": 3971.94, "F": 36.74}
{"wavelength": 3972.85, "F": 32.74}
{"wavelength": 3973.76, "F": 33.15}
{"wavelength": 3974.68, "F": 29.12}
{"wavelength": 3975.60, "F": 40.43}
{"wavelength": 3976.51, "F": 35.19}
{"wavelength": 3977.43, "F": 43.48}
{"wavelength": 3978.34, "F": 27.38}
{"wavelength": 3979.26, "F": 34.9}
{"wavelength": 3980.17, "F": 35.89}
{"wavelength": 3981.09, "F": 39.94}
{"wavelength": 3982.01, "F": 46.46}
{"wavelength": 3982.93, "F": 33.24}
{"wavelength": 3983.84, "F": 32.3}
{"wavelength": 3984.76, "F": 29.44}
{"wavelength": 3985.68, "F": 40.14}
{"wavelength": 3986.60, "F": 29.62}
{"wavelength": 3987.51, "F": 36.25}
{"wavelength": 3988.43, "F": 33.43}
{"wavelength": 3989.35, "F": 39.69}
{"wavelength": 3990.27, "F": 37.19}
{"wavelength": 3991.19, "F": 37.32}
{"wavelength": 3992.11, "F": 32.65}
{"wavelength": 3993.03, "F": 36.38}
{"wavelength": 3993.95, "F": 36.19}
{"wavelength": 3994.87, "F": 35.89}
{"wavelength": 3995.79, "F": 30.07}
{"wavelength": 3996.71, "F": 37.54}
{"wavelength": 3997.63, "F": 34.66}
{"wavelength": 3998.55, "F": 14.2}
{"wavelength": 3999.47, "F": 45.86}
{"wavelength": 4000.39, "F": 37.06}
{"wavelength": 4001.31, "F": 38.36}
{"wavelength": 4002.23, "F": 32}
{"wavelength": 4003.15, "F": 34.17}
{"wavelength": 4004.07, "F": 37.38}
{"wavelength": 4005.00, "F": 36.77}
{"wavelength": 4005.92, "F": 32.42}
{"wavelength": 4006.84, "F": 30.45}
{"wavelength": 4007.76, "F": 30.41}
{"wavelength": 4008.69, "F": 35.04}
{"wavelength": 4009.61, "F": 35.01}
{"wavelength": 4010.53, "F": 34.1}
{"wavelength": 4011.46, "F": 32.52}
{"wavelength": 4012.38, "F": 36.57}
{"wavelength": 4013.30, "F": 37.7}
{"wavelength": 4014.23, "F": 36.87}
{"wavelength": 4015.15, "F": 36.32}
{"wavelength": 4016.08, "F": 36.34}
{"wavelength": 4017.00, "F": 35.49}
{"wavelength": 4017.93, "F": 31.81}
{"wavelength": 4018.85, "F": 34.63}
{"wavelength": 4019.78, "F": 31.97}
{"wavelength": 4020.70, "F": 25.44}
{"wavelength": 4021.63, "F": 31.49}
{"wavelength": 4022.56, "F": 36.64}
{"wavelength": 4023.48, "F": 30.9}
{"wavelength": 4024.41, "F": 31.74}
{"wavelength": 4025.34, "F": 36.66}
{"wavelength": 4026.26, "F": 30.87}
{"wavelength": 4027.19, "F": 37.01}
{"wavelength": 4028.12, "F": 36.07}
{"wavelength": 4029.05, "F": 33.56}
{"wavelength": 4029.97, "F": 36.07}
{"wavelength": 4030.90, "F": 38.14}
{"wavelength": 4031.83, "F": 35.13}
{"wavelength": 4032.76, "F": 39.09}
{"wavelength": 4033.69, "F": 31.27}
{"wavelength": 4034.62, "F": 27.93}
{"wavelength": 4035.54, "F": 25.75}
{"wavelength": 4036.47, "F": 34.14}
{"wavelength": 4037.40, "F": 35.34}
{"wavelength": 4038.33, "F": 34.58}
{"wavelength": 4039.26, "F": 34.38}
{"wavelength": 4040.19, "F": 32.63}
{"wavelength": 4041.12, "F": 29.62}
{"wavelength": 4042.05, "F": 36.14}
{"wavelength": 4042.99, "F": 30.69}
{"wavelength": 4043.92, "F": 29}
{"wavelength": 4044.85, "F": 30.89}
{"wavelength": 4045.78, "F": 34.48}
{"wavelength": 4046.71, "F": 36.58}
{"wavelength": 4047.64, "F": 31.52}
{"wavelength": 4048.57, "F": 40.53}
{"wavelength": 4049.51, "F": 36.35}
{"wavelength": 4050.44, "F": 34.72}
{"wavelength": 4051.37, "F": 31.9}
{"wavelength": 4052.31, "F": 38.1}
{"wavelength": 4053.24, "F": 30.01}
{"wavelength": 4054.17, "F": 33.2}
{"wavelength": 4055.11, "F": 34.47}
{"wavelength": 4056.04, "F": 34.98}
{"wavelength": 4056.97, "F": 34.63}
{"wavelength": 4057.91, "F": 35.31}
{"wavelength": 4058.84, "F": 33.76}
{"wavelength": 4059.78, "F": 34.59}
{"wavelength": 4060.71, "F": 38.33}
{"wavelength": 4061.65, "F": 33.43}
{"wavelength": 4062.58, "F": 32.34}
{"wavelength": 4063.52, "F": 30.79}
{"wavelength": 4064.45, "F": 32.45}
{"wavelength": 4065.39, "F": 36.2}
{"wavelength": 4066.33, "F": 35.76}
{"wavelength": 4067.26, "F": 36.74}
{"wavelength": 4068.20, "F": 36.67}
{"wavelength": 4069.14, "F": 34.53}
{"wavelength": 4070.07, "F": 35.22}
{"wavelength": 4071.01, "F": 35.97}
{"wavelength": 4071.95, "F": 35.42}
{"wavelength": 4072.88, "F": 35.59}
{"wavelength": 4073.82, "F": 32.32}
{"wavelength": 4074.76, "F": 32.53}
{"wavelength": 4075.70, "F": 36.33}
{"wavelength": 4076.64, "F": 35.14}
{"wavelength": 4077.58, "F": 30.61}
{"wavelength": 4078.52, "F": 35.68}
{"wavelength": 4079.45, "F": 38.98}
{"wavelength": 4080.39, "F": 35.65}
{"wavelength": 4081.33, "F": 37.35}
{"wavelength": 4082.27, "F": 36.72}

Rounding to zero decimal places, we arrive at -1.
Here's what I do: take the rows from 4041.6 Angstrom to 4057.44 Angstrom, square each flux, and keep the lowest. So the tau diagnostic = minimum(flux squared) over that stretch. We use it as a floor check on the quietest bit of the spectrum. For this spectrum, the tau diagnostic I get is 841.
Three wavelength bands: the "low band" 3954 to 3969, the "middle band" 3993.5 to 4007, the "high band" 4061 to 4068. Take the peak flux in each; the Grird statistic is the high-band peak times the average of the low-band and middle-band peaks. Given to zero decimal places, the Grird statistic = 1589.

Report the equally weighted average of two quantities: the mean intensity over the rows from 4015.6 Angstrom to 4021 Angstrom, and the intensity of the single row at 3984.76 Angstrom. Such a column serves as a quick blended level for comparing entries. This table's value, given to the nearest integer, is 31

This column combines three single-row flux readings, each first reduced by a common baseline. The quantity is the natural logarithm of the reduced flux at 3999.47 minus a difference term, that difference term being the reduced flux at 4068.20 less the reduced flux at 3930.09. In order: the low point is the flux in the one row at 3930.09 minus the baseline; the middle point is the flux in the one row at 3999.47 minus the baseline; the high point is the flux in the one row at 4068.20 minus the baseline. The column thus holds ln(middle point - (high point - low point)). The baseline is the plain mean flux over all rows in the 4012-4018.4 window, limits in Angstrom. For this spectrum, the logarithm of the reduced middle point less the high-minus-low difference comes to 2.2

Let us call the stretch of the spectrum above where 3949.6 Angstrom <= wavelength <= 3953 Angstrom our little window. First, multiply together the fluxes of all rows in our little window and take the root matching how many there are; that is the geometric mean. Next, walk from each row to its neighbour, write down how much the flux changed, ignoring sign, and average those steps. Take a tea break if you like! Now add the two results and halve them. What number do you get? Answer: 19.1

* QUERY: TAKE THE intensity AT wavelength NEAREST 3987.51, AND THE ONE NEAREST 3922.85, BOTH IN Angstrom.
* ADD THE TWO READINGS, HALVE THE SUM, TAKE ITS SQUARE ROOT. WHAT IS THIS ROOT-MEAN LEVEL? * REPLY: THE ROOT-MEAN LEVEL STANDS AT 6.14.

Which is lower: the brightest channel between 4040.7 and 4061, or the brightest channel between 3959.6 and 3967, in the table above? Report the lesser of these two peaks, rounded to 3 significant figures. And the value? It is 40.5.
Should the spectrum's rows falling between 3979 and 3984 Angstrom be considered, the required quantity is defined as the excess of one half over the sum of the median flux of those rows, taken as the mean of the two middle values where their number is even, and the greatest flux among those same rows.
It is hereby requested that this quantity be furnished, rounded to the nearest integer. -81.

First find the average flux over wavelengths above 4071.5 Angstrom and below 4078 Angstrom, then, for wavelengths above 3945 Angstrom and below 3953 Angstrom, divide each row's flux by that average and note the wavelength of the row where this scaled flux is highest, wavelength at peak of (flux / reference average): 3947.32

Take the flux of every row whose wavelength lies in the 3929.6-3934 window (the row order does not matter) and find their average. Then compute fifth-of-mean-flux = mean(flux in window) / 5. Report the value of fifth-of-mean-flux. 6.91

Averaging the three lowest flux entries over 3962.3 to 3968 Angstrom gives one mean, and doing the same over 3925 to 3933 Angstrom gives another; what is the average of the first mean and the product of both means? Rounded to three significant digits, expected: 521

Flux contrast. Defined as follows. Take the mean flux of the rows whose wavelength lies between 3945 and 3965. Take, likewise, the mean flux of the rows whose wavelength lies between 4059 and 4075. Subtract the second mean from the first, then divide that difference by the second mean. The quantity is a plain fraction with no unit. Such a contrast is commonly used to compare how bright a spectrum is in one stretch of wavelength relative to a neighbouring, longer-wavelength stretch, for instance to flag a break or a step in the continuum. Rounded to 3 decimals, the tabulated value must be 0.059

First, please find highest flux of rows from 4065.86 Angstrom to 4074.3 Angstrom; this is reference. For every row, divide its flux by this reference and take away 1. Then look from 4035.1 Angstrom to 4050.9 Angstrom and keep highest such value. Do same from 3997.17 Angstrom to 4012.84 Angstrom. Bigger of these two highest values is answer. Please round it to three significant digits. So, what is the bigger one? 0.248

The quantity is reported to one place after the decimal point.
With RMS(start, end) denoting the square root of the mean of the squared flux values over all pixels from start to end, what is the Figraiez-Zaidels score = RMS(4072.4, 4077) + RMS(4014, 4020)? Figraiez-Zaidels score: 69.3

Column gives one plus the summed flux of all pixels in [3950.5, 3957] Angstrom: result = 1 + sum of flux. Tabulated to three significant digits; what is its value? 259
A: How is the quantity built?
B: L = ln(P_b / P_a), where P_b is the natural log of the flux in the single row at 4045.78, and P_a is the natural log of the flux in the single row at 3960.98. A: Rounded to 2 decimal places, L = -0.05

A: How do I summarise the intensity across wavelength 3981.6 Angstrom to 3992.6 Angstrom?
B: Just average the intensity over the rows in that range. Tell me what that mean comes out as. 35.6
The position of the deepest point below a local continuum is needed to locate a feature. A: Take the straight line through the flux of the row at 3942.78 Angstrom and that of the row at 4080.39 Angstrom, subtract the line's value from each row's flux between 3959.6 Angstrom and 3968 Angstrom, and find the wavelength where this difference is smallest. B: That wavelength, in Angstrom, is 3963.71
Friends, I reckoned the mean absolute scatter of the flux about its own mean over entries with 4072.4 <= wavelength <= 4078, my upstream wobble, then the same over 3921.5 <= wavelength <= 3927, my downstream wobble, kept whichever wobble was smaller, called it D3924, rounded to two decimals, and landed 1.80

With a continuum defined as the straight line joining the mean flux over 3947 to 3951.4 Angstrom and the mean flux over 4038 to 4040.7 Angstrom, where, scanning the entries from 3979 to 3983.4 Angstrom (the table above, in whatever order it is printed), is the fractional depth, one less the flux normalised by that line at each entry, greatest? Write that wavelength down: 3982.93 Angstrom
